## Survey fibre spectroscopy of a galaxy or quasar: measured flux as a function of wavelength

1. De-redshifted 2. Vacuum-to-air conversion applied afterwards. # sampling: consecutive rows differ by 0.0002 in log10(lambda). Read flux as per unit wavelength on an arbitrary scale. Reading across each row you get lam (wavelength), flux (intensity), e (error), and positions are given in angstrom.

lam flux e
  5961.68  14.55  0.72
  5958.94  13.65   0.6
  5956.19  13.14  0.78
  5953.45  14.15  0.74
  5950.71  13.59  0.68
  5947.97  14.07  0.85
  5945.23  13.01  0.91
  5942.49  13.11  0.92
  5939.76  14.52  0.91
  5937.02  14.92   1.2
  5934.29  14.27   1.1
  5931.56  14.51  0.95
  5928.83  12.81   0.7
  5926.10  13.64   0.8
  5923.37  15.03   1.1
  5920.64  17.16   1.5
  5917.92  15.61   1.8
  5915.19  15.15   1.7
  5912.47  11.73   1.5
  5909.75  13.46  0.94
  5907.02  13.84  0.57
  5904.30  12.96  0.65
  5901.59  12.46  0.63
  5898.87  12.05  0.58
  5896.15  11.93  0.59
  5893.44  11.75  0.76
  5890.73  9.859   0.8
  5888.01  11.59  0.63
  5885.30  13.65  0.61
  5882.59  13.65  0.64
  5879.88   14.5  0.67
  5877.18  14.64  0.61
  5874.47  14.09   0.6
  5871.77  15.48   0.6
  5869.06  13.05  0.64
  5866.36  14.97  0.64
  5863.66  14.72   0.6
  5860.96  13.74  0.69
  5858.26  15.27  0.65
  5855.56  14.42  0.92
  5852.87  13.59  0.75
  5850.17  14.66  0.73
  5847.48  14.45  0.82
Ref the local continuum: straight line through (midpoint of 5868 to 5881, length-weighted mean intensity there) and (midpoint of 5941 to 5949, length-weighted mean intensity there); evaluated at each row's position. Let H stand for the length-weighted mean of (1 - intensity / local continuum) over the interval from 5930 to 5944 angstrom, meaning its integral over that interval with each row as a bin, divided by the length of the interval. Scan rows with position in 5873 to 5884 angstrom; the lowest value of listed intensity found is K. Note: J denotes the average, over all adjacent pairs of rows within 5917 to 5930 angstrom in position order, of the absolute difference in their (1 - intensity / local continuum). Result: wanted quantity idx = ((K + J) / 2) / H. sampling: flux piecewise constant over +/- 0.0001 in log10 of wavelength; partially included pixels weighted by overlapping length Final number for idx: -127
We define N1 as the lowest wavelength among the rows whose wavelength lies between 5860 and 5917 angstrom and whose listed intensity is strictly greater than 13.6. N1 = 5860.96 angstrom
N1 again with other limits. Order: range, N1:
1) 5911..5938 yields 5915.19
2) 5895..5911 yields 5907.02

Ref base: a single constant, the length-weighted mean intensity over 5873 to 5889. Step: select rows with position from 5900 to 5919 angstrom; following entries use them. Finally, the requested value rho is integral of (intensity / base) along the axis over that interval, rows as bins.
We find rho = 18.7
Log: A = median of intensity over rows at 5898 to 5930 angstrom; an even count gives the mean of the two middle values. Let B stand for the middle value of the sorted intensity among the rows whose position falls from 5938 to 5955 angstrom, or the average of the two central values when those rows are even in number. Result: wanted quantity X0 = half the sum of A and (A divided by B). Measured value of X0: 7.3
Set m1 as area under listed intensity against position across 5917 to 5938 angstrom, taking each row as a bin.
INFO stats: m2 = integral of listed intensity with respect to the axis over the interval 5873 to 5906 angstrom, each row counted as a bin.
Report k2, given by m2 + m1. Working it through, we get 731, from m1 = 309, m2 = 422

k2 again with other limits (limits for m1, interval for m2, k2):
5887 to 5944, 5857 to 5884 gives 1156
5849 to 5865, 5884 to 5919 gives 676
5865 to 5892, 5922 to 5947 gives 716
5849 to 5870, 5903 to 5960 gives 1100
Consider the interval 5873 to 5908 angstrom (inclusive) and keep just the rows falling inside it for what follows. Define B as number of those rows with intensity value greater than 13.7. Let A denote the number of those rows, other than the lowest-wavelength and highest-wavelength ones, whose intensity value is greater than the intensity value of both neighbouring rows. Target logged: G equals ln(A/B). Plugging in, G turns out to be -1.39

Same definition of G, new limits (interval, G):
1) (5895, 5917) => -0.69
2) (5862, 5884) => -0.69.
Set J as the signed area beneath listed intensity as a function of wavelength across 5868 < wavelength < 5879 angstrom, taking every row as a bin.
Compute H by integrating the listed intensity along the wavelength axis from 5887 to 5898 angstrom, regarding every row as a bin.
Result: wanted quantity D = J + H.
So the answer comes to 282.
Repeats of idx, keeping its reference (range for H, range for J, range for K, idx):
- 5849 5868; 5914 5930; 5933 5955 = 657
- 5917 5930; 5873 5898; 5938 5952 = -77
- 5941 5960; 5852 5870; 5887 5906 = -293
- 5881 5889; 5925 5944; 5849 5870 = 80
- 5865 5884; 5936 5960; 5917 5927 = 2332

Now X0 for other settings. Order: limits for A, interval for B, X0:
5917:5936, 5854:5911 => 7.8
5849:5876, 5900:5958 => 7.8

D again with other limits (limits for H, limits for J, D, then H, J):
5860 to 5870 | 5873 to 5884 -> 298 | 142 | 156.6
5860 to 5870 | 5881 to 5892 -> 277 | 142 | 134.7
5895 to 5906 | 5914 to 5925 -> 309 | 136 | 172.6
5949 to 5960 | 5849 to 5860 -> 309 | 150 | 159.0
